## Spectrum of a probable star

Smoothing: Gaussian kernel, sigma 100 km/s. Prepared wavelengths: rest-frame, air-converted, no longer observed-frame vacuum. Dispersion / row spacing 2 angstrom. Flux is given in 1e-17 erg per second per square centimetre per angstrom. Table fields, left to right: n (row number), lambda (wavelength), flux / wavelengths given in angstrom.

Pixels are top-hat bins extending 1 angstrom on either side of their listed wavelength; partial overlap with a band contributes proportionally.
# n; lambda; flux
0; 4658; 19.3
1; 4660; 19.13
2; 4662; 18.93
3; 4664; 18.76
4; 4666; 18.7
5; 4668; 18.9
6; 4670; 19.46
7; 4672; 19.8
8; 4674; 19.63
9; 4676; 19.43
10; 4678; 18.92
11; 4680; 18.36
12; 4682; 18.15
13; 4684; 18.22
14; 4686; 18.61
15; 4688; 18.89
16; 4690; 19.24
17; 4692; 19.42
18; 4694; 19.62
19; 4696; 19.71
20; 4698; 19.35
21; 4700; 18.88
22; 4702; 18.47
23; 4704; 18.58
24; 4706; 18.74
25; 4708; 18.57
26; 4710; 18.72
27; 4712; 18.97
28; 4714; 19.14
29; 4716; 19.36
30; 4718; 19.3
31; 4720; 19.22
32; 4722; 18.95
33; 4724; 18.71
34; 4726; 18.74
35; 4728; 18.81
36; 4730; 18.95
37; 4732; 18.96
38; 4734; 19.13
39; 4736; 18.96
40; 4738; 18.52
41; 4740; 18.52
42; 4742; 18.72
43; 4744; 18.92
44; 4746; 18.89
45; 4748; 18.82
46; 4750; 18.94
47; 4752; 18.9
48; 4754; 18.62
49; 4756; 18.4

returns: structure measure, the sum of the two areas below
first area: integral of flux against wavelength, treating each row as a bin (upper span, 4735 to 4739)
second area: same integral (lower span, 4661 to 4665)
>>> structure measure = 150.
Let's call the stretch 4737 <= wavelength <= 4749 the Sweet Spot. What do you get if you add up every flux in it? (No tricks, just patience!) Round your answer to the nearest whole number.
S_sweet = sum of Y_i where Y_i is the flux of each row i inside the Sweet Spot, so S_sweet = 112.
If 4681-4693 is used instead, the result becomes 113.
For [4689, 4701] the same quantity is 116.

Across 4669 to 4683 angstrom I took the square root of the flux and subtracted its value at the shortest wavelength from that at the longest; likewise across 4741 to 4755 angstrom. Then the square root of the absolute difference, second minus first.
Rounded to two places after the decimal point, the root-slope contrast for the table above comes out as 0.37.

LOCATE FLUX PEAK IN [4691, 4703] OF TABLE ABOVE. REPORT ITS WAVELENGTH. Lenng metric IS 4696 angstrom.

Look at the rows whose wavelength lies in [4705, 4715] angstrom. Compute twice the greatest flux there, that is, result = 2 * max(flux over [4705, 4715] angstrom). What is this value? 38.3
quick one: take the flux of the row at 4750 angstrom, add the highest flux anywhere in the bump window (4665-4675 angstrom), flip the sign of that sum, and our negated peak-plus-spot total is -38.7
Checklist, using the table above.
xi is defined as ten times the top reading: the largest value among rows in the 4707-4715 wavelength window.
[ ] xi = 191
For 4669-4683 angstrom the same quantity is 198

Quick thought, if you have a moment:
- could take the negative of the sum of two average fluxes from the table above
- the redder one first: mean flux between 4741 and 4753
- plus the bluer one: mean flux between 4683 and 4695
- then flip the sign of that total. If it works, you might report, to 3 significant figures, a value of -37.9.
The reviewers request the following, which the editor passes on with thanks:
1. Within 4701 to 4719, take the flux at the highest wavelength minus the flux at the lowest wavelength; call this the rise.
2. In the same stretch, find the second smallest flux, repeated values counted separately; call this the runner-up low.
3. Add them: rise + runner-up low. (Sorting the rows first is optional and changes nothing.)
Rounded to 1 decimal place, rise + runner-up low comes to 19.4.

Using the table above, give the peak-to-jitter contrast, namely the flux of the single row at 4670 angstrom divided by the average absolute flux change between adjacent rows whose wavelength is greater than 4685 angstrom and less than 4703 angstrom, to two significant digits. 67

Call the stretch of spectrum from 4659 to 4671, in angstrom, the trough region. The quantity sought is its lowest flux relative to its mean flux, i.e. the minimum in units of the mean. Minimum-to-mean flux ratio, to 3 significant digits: 0.985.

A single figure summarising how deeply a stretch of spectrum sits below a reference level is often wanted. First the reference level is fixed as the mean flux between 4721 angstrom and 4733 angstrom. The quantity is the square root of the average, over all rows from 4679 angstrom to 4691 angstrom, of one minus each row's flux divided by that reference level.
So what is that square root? 0.12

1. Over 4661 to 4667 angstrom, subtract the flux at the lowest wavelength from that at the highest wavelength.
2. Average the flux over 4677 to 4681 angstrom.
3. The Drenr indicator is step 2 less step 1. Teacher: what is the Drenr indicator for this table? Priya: 18.9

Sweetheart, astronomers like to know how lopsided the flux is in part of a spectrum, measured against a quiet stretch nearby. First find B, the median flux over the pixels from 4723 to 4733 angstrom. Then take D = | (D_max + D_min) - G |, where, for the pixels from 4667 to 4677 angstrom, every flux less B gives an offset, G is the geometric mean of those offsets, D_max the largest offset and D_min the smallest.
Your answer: 0.59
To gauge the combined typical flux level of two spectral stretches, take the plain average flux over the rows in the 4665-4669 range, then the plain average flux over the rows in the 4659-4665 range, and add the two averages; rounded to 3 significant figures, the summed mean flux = 37.7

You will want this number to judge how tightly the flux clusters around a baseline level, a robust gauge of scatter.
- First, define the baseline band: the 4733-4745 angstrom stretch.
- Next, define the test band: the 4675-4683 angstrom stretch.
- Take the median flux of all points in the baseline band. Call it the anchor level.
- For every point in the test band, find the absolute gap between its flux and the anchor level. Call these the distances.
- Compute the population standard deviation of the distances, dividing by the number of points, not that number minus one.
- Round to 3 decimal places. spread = 0.221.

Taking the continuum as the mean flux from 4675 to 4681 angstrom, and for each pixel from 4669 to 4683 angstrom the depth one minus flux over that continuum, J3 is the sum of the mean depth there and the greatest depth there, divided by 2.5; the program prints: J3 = 0.012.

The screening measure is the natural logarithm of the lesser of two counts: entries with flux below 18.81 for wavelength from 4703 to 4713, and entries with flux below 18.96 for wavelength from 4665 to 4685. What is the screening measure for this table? 1.4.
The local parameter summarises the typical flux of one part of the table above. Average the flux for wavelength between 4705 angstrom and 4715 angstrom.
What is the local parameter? 18.83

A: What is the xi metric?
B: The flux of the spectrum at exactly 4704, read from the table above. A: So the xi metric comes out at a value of 18.58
